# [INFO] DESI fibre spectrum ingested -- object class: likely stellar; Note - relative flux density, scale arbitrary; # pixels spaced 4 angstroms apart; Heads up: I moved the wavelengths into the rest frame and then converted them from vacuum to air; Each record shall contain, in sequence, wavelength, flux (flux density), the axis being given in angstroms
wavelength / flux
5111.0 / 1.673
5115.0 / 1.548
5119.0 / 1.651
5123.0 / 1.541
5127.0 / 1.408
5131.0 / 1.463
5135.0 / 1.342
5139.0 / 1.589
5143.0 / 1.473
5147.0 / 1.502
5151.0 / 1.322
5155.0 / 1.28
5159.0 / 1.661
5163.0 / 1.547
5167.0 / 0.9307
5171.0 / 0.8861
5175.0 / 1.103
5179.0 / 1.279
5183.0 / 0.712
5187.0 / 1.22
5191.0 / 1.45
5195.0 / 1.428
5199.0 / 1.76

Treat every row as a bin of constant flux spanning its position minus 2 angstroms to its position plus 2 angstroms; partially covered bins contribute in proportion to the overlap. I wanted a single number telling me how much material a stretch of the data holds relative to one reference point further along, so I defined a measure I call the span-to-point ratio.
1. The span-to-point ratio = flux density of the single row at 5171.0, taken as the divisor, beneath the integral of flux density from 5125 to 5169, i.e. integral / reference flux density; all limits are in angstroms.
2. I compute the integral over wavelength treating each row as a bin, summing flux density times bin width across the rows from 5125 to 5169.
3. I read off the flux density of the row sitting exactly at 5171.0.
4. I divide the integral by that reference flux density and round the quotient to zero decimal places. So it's 70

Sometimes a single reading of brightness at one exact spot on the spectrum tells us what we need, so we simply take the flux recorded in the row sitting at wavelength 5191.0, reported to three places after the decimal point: 1.450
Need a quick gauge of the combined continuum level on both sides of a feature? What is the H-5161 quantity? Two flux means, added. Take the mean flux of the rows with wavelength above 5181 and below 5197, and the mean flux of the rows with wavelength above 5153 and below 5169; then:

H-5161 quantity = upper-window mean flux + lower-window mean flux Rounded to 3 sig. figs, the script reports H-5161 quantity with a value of 2.56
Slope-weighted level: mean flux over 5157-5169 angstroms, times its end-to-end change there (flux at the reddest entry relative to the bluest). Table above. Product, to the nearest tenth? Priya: -1.0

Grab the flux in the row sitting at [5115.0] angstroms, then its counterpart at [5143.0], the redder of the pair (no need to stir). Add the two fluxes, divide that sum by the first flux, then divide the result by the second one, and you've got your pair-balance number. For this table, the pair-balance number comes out 1.32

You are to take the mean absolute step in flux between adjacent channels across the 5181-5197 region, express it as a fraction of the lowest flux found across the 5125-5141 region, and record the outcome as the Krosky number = 0.19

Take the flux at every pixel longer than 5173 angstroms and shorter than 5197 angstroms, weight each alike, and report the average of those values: 1.20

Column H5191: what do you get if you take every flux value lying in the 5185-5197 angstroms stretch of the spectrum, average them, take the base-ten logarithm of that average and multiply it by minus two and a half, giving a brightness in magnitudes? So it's -0.34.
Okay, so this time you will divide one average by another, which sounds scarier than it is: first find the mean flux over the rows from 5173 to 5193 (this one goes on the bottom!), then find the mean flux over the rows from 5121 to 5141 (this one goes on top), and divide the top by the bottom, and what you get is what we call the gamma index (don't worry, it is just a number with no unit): 1.27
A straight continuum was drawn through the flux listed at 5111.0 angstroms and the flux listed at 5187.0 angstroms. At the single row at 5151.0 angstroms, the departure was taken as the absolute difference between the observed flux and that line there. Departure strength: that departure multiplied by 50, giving 5.6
